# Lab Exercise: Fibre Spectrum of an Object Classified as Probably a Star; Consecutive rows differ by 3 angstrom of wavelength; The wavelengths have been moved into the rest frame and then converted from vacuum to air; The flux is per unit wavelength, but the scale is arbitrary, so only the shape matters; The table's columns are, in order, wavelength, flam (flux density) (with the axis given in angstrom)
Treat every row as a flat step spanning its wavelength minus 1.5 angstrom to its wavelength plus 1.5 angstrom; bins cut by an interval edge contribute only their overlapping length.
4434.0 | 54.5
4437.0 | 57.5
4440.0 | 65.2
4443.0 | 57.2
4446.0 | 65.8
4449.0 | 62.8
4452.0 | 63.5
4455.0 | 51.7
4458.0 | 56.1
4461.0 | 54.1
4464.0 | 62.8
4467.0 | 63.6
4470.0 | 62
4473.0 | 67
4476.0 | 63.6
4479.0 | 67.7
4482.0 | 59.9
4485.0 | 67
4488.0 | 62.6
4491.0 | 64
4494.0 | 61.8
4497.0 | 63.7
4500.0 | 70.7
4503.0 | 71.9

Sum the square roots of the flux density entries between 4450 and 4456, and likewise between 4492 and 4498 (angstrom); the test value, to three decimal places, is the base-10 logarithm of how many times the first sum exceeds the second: -0.019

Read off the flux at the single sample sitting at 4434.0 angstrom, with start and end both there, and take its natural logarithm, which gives 4.00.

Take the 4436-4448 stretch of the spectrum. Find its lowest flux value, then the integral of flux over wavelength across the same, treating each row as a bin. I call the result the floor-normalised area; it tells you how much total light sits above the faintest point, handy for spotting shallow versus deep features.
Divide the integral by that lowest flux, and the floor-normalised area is 12.9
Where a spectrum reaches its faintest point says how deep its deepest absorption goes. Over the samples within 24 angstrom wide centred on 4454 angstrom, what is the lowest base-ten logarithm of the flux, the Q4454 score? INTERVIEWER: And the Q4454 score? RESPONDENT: 1.71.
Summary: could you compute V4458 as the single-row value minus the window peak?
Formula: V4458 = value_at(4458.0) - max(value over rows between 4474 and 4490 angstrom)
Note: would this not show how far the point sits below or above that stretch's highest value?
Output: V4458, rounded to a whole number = -12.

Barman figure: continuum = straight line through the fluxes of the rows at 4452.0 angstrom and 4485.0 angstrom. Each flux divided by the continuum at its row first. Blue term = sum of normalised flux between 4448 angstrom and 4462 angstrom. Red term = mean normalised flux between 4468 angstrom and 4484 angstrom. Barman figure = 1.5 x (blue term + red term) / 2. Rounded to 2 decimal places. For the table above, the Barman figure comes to 4.12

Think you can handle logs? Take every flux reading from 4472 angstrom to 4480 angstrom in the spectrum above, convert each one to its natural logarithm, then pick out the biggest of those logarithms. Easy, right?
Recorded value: 4.22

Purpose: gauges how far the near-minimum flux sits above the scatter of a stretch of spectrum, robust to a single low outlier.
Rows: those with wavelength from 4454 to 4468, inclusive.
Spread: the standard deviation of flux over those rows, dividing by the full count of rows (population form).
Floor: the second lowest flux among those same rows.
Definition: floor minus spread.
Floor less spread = 49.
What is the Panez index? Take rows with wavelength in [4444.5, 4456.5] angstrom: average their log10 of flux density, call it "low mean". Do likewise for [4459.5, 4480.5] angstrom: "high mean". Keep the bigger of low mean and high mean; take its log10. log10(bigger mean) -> 0.255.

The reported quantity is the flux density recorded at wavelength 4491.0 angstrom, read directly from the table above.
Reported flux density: 64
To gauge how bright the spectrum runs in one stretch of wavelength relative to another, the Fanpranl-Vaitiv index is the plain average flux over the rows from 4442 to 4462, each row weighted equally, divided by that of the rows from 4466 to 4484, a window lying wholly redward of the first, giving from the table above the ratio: 0.92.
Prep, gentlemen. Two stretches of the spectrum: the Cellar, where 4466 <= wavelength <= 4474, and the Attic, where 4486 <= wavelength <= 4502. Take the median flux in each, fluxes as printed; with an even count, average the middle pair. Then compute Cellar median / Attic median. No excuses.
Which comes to 0.998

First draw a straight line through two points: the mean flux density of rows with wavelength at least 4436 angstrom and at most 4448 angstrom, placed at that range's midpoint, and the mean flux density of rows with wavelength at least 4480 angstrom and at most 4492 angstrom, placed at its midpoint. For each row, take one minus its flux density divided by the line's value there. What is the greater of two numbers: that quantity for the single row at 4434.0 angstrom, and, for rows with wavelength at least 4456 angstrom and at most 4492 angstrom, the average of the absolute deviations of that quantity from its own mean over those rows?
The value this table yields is 0.11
